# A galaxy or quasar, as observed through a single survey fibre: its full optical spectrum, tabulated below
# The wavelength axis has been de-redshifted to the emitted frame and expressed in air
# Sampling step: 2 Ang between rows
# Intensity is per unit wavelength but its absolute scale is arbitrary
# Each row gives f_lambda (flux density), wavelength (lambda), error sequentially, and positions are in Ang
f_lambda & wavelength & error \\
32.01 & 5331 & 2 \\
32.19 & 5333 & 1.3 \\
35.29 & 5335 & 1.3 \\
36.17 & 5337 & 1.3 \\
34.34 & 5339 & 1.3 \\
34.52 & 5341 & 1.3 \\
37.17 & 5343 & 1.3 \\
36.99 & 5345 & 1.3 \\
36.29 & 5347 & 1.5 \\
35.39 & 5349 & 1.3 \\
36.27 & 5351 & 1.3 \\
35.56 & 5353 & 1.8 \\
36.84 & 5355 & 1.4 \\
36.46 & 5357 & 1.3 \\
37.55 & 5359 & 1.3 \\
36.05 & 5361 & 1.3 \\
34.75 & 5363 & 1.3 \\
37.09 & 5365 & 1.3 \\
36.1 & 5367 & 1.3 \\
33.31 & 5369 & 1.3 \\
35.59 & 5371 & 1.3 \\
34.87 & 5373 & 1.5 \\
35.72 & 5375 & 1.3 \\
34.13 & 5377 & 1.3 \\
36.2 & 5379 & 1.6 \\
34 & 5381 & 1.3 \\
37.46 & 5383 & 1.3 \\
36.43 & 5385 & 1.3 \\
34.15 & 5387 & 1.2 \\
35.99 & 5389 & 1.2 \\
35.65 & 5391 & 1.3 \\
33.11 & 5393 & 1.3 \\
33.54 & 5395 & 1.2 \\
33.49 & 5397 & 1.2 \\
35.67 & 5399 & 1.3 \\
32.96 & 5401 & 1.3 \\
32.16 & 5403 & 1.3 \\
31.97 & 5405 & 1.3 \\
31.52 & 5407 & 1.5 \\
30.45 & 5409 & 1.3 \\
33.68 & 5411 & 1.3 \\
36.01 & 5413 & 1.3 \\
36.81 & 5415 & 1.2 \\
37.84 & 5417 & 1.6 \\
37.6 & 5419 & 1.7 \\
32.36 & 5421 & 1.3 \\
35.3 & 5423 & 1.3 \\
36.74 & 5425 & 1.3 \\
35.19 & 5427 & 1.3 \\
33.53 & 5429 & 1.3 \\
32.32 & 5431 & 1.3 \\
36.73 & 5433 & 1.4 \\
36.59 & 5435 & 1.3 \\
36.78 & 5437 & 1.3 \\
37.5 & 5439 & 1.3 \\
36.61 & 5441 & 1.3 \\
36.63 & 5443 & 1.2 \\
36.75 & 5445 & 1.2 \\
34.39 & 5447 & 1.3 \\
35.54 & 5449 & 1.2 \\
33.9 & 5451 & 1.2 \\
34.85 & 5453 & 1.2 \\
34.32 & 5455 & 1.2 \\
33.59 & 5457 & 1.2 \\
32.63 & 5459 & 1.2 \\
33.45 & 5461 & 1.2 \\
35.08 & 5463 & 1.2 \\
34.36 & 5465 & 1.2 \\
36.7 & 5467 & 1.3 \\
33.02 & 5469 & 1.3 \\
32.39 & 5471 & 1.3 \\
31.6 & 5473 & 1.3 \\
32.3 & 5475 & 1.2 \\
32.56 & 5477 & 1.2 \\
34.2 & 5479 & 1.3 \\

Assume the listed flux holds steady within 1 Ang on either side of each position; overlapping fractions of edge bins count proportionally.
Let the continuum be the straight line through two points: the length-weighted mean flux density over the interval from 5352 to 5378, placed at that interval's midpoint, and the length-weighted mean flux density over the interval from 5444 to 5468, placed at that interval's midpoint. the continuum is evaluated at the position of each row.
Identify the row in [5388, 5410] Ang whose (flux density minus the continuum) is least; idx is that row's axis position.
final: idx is 5409 Ang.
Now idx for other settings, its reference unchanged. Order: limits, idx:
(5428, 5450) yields 5431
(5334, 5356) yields 5339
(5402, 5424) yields 5409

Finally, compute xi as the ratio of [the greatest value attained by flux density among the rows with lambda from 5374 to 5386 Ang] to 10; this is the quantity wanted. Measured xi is 3.75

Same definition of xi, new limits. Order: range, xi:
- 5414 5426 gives 3.78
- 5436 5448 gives 3.75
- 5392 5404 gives 3.57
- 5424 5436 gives 3.67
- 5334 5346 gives 3.72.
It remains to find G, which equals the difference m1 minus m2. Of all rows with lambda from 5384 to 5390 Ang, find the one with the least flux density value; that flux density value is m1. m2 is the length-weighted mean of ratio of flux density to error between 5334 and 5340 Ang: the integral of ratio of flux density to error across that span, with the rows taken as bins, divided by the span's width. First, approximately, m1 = 34.15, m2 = 27.1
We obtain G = 7.0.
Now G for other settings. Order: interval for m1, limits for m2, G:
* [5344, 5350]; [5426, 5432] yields 9.5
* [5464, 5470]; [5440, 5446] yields 3.2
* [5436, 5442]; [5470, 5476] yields 11.2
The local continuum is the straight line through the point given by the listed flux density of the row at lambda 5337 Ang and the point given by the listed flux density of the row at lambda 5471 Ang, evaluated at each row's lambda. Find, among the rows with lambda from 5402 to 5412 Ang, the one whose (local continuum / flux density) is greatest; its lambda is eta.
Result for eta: 5409 Ang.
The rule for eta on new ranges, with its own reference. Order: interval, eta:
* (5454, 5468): 5459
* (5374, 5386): 5381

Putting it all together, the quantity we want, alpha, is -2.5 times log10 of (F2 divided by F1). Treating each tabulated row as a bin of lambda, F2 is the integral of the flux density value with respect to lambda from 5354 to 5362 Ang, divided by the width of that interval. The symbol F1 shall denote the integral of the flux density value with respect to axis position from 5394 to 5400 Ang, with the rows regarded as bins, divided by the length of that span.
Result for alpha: -0.08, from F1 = 34.2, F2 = 36.7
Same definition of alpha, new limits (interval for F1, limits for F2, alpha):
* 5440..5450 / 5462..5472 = 0.05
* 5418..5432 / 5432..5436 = -0.06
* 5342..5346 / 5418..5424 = 0.06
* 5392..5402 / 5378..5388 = -0.06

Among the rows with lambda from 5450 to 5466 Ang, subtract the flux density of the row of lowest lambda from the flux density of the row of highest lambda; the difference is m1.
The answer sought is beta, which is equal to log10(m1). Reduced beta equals -0.3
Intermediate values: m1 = 0.5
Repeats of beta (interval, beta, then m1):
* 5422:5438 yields 0.2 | 1.5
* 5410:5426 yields 0.5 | 3.1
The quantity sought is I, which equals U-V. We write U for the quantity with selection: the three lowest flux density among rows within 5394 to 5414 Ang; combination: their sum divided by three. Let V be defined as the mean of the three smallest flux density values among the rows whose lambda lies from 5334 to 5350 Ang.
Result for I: -3.4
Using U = 31.3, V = 34.7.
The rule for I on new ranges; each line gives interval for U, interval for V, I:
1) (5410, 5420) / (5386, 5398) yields 2.1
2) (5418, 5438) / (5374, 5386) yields -1.9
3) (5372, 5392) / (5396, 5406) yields 1.7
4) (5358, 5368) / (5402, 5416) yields 4.3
